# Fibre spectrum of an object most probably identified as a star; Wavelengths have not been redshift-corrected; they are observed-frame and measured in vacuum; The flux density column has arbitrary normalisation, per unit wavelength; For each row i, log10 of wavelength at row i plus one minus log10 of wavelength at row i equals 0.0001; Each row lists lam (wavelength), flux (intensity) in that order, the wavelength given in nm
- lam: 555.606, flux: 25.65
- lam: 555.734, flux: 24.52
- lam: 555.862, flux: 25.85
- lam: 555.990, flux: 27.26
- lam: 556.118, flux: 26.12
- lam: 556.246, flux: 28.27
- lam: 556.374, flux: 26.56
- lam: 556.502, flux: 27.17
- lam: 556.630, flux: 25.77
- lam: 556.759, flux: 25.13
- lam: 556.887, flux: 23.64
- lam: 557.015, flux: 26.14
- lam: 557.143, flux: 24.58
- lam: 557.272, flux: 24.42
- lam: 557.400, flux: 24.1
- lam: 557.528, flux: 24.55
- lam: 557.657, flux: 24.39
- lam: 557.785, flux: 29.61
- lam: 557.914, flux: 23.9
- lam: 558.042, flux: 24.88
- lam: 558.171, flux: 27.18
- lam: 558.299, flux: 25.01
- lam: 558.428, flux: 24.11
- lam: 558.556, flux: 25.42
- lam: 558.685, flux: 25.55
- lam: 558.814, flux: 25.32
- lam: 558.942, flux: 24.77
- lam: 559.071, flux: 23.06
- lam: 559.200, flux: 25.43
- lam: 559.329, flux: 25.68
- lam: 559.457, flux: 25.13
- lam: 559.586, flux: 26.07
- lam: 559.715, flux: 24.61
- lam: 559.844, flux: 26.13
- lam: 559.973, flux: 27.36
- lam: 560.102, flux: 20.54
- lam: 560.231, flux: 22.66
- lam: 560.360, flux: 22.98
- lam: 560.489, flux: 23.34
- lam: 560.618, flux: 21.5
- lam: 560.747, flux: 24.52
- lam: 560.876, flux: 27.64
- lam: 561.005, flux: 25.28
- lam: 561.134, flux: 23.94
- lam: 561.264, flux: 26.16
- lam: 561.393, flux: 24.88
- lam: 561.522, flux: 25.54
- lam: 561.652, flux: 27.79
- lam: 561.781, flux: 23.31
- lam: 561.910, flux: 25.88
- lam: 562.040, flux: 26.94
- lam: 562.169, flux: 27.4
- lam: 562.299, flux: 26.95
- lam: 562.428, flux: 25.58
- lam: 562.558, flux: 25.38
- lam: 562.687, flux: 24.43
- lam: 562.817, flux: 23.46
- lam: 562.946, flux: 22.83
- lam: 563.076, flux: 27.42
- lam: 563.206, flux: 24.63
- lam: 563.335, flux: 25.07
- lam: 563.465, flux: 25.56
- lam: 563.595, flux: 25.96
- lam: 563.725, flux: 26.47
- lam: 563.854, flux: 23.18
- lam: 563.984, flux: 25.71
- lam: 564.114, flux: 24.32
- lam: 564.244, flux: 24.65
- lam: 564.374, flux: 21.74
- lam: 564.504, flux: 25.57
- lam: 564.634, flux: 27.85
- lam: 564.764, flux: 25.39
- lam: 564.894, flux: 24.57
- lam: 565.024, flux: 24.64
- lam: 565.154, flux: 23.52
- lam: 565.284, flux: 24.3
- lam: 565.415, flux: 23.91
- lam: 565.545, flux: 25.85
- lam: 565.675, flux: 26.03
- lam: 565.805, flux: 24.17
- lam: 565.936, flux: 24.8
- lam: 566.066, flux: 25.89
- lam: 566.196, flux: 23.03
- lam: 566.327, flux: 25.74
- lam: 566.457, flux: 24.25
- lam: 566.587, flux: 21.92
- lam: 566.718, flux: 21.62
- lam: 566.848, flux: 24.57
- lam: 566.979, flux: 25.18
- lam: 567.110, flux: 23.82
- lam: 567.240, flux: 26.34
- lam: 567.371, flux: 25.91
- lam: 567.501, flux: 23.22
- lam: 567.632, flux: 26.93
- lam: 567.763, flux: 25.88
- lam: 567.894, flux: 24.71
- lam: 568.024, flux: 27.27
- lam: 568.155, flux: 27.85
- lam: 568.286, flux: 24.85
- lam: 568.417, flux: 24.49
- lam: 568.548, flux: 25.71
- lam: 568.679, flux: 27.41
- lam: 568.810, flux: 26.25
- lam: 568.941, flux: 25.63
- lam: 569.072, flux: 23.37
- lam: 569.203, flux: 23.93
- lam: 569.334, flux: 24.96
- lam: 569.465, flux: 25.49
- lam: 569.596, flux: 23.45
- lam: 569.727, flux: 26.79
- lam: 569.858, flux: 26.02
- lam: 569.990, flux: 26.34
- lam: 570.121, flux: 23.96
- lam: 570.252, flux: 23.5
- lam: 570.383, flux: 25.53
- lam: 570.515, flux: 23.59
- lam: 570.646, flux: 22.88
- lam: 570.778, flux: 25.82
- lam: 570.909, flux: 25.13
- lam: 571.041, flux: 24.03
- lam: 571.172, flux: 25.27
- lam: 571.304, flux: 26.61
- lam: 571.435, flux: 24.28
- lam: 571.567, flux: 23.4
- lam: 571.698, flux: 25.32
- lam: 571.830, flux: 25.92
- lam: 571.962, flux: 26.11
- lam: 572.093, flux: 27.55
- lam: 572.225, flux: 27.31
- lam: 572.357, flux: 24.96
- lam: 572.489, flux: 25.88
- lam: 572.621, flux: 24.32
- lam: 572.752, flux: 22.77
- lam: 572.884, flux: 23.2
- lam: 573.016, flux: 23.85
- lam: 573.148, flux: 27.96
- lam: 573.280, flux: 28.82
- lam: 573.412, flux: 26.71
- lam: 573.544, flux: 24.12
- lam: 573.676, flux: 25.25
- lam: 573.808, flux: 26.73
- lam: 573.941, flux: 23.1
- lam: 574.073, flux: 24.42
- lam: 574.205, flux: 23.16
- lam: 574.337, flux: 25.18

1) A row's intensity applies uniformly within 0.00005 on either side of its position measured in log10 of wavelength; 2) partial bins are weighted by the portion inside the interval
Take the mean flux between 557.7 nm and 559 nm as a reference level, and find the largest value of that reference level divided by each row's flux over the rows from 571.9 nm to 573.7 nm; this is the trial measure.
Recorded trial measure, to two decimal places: 1.12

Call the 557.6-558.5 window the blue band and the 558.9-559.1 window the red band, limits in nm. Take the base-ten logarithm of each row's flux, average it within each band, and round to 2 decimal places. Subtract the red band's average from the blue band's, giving 0.03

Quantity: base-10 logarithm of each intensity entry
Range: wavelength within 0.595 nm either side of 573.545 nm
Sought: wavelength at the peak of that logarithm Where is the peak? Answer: 573.280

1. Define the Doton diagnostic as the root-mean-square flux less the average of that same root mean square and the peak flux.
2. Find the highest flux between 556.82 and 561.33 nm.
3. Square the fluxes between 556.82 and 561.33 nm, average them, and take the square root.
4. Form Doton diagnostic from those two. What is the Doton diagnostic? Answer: -2.35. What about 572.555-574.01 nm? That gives -1.79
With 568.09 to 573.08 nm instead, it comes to -1.36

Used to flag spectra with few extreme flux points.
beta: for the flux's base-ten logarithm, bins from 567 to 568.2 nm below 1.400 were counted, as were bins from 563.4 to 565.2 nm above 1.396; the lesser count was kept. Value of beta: 3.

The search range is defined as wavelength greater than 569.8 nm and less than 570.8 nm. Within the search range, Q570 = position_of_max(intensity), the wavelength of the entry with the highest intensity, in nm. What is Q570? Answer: 569.990 nm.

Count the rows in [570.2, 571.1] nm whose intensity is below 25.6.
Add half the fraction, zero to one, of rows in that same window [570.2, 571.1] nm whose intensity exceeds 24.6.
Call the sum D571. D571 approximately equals 6.2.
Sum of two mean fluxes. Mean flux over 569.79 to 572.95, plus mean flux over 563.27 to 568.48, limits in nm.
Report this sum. 49.9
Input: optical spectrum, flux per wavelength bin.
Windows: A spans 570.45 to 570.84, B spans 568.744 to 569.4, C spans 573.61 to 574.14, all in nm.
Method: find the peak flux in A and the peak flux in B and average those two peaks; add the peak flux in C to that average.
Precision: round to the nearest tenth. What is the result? 52.8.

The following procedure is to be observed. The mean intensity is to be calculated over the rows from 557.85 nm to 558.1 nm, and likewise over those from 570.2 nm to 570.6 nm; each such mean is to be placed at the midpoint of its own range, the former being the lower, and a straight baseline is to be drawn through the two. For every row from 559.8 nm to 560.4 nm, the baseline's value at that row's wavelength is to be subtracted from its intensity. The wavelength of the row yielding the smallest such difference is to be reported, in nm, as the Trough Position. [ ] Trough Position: 560.102 nm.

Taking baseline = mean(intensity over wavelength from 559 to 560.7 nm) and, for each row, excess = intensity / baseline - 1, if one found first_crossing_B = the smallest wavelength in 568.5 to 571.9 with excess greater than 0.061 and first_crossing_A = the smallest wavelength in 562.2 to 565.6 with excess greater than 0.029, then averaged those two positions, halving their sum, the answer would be 565.42 nm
